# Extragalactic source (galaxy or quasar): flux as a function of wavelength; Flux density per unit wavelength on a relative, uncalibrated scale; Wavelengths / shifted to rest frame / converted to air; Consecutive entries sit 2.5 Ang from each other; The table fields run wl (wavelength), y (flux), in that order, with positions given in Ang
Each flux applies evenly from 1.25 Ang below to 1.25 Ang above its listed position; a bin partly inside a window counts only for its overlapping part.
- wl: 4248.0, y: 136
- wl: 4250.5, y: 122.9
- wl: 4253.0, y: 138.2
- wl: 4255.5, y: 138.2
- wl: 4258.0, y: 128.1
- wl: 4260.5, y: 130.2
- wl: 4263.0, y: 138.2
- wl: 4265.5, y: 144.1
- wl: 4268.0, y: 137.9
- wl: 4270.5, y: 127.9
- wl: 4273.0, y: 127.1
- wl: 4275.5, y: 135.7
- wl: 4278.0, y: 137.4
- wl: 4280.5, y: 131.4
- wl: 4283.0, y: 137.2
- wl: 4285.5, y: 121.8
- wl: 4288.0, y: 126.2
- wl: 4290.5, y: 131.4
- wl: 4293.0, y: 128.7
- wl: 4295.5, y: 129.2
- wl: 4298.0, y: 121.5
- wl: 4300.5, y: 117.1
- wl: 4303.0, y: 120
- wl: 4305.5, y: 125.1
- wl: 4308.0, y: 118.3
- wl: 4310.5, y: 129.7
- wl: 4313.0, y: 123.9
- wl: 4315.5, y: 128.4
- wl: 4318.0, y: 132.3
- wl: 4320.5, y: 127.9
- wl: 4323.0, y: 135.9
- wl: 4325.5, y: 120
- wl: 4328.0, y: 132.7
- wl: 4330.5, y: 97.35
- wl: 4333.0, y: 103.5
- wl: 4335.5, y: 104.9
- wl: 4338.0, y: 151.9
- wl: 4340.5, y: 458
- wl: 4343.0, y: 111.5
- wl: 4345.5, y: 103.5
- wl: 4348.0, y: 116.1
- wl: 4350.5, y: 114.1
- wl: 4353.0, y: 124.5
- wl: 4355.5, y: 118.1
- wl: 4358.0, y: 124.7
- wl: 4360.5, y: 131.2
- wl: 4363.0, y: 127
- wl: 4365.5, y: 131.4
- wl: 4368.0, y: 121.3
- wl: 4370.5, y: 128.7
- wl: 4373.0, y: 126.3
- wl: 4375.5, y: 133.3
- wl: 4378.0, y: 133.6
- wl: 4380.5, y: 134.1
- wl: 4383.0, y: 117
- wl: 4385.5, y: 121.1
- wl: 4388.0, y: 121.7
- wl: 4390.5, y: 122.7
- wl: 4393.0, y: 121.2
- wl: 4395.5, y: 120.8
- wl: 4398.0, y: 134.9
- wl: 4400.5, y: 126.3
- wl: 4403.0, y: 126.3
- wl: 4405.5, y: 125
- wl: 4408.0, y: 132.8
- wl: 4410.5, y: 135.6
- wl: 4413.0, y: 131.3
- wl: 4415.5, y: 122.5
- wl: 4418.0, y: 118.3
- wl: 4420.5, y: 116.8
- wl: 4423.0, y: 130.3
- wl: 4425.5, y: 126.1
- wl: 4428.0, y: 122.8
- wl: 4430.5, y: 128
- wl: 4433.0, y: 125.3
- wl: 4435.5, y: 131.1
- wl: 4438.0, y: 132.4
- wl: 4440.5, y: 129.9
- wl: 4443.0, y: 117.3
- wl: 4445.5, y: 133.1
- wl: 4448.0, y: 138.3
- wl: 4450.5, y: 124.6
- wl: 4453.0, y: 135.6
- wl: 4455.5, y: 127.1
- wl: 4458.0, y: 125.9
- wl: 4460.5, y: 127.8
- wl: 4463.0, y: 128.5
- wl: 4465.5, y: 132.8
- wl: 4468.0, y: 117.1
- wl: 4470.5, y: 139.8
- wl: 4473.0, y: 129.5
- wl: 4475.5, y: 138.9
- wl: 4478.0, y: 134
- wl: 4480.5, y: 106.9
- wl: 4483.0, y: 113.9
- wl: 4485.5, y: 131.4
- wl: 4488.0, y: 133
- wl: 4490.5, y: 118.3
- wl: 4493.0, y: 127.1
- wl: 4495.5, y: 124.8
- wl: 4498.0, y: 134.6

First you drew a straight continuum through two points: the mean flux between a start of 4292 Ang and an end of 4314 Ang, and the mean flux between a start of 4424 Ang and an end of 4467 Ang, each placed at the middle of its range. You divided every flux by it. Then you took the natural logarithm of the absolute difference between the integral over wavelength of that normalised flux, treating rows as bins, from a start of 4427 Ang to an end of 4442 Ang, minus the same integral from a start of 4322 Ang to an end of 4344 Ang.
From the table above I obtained 2.6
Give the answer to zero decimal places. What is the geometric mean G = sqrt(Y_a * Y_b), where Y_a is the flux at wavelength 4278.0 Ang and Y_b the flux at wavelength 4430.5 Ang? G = 133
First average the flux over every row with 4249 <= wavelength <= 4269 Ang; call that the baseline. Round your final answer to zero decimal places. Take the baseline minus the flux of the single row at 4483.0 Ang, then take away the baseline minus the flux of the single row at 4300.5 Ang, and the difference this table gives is 3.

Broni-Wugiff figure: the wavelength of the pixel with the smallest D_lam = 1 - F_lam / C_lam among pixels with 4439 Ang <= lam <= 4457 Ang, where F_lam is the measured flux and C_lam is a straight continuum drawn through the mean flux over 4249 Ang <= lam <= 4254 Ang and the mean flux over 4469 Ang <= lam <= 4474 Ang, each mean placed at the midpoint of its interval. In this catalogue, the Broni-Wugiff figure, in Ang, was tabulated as 4448.0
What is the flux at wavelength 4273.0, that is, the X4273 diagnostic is 127.1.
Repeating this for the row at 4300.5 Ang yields 117.1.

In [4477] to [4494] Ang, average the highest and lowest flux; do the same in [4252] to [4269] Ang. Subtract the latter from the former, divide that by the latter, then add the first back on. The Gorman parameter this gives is 120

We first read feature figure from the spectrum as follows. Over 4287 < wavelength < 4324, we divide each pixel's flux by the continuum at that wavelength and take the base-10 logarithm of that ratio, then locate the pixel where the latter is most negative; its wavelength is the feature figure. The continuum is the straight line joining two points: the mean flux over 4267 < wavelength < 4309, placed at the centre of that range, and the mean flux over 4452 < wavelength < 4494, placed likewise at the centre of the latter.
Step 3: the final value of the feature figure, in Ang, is 4300.5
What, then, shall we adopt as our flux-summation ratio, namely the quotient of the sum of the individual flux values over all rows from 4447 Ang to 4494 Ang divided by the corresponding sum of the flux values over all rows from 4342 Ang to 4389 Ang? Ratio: 1.04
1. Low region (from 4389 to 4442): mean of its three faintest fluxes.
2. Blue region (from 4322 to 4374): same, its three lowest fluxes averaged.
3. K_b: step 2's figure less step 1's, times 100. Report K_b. -1718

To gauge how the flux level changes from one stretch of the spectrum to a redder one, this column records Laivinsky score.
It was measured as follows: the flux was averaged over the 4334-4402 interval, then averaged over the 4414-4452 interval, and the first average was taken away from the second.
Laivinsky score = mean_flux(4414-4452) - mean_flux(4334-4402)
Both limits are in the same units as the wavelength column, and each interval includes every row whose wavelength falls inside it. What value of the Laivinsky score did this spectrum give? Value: -10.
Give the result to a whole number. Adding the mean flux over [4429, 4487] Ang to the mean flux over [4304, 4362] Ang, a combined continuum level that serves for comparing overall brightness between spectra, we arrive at 264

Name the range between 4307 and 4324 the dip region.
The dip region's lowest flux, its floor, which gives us 118.3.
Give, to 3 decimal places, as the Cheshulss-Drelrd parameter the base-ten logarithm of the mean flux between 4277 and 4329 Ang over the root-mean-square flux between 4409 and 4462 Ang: -0.001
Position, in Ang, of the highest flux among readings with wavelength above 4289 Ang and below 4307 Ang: 4290.5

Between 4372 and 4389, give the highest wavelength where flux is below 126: 4388.0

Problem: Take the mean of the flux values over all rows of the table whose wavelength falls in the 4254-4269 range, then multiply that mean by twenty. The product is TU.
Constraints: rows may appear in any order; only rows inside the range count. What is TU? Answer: 2722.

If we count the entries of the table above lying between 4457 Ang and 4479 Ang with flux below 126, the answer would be 2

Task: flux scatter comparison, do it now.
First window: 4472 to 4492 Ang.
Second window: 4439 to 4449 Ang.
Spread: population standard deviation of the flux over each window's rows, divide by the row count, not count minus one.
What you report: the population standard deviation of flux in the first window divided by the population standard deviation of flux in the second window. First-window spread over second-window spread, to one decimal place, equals 1.4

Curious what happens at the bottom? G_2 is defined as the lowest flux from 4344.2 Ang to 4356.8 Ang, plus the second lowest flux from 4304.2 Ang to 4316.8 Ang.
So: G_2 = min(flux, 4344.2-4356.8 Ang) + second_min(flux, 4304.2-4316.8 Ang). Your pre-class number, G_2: 227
